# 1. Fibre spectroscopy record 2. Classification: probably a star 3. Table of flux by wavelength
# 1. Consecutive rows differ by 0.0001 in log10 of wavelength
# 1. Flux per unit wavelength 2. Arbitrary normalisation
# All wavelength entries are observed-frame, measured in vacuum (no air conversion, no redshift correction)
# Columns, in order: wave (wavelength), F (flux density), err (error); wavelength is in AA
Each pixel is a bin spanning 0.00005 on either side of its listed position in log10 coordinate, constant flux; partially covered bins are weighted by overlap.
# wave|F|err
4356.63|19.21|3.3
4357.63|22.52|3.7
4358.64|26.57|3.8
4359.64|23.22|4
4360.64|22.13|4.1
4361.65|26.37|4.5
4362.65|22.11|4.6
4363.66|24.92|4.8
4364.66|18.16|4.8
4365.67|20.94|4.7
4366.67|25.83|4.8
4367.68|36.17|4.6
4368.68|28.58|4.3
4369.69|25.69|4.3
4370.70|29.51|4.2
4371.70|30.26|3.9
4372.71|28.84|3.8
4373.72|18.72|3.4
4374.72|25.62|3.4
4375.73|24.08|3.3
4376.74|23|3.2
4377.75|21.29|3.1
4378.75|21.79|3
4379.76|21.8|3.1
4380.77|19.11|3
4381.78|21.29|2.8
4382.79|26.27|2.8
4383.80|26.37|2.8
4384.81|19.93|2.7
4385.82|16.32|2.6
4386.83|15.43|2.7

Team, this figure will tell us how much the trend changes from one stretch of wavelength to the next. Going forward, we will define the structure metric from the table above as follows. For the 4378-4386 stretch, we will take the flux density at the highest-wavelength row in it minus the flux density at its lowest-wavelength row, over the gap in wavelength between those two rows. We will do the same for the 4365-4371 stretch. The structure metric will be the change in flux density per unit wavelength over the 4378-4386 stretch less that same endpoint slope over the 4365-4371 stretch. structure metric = -2.5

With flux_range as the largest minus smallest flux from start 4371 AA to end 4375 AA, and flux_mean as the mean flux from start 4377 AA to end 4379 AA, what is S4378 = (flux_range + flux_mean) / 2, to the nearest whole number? 17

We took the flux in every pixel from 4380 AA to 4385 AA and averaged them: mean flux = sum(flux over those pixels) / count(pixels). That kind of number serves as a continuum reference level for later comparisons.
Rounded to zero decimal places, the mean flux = 23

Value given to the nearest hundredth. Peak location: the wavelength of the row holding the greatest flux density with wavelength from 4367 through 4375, 4367.68 AA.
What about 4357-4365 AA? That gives 4358.64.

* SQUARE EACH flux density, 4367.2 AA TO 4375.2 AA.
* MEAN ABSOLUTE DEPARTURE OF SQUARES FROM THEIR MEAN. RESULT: 184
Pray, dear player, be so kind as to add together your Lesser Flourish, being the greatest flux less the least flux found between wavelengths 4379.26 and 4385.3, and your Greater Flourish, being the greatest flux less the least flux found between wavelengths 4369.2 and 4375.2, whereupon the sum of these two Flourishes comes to 19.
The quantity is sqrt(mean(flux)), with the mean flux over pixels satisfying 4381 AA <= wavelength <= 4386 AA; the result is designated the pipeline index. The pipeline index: 4.7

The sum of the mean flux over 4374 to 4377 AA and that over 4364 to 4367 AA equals 46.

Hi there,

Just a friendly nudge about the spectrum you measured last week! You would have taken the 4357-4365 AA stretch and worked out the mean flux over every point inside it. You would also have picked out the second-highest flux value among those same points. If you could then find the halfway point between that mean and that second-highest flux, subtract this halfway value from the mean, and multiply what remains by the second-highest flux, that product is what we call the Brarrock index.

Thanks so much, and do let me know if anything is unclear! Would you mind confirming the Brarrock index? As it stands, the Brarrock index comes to -41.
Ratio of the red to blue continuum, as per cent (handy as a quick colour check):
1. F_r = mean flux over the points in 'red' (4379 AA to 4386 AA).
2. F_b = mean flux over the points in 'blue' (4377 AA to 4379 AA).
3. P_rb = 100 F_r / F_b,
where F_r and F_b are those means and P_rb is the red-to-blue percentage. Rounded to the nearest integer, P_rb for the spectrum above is 100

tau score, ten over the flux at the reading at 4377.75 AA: 0.47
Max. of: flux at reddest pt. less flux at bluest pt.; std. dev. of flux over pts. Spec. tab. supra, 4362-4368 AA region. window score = 14.1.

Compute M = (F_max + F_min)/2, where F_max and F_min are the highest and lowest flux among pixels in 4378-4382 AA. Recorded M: 20.5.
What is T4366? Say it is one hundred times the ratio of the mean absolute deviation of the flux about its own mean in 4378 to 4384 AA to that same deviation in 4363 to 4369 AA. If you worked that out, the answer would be 53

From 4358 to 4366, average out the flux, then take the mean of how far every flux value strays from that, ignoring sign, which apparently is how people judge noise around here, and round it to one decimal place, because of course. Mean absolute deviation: 2.2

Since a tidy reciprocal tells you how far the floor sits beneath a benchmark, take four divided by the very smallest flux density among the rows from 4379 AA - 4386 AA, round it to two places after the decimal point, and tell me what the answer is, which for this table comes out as 0.25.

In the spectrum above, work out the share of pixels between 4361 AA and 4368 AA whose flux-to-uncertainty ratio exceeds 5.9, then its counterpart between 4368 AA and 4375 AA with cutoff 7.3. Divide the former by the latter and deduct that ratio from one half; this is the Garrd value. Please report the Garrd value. 0.2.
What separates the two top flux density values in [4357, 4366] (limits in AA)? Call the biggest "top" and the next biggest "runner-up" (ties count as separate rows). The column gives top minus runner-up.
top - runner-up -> 0.20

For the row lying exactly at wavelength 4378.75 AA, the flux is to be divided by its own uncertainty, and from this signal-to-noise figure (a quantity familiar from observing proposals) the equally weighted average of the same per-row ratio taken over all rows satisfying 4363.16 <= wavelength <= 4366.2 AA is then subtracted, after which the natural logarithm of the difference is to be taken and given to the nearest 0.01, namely 1.02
